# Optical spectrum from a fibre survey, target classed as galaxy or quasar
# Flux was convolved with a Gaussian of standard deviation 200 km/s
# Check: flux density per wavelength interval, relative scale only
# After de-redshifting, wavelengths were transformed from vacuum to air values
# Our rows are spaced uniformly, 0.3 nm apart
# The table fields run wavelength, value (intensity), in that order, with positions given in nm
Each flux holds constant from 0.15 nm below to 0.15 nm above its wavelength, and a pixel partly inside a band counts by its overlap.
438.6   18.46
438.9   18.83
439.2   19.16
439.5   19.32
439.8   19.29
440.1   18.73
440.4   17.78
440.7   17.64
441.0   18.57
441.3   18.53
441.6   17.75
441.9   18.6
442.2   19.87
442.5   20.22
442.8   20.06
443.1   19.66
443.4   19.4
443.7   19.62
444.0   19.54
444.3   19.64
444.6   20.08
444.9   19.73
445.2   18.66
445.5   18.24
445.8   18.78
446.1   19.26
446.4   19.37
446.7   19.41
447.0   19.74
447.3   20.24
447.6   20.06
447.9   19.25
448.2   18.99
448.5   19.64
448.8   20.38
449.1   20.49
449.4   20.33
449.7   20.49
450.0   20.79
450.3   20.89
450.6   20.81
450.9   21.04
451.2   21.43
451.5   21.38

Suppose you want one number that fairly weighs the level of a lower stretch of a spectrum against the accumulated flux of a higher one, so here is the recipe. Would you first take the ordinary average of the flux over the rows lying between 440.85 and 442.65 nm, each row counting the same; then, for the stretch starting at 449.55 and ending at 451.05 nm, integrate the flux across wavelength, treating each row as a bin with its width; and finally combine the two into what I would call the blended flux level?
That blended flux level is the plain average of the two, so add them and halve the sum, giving 25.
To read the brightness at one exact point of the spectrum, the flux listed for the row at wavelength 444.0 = 19.54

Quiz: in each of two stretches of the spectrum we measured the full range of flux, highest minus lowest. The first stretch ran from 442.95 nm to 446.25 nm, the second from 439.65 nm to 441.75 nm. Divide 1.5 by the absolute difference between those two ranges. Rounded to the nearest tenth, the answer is 7.9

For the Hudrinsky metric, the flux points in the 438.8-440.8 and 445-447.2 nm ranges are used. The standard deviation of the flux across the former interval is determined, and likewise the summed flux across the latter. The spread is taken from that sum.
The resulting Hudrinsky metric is 133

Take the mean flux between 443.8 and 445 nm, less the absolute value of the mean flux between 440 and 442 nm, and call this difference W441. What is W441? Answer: 1.5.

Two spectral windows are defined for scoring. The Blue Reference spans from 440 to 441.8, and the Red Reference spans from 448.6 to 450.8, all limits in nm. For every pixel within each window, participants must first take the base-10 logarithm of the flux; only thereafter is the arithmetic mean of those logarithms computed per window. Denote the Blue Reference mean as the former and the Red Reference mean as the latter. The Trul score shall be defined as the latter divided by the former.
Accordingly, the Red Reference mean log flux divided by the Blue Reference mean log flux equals 1.043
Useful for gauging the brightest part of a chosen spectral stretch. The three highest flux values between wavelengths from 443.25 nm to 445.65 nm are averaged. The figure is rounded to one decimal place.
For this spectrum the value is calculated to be 19.8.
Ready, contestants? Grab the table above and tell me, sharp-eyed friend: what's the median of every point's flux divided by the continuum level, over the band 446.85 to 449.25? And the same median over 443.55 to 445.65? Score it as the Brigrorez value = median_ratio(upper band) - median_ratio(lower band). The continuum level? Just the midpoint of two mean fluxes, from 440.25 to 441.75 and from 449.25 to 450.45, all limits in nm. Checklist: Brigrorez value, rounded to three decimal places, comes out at 0.014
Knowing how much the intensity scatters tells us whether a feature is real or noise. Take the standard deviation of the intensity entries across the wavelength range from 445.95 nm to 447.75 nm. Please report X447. 0.4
